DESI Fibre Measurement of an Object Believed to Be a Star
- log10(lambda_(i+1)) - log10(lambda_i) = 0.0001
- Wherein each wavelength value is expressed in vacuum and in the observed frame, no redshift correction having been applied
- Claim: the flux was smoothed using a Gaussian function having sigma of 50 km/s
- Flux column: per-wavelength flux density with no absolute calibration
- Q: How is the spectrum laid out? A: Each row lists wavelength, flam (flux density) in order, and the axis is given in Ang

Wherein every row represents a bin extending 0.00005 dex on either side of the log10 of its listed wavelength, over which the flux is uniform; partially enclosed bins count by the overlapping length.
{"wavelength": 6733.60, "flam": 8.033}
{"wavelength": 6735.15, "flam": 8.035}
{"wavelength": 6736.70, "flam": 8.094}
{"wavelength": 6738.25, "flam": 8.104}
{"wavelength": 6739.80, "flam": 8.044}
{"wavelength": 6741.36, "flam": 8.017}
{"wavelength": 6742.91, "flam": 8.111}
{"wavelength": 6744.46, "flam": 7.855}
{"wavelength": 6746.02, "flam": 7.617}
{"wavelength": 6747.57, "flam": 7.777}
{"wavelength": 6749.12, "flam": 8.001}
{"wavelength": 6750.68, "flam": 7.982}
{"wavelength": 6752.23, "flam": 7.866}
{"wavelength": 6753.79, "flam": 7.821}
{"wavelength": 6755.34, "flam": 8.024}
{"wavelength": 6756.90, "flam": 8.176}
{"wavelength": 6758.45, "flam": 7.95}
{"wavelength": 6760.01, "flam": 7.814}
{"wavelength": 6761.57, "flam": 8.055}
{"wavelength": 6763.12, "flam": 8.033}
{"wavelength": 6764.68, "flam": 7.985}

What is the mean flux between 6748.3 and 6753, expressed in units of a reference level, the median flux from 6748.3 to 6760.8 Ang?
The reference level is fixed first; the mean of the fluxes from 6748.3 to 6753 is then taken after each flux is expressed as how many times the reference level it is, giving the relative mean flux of 0.998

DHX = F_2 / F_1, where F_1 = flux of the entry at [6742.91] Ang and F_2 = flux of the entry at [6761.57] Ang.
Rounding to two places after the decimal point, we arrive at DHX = 0.99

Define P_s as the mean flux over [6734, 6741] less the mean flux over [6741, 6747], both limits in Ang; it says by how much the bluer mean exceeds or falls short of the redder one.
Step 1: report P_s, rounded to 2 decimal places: 0.17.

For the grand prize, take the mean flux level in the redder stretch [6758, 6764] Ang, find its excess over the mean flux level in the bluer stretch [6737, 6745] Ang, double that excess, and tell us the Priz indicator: -0.1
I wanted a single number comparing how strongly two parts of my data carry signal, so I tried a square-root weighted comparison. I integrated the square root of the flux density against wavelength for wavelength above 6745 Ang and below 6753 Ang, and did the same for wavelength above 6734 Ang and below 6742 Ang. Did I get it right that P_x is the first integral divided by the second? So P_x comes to 0.99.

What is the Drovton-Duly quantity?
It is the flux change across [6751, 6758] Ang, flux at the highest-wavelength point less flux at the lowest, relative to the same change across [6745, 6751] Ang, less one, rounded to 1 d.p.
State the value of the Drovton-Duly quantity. -0.2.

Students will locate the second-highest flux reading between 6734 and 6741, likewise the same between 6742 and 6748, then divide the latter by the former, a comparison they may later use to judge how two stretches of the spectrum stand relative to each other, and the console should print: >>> 0.97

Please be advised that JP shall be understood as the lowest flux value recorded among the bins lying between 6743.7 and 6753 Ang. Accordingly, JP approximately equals 7.617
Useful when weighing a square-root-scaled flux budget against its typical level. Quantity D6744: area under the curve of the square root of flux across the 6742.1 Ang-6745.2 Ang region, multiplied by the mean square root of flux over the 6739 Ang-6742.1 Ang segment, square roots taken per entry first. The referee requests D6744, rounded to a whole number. 25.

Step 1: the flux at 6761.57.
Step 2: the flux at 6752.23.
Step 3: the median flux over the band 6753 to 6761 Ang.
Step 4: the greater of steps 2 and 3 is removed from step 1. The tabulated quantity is 0.1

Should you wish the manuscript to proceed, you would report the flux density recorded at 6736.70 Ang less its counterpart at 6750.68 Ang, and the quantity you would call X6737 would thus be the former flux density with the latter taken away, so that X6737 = 0.11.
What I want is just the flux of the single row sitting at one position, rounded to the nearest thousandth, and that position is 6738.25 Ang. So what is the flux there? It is 8.104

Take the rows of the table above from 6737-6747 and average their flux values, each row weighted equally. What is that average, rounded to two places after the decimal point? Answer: 7.96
